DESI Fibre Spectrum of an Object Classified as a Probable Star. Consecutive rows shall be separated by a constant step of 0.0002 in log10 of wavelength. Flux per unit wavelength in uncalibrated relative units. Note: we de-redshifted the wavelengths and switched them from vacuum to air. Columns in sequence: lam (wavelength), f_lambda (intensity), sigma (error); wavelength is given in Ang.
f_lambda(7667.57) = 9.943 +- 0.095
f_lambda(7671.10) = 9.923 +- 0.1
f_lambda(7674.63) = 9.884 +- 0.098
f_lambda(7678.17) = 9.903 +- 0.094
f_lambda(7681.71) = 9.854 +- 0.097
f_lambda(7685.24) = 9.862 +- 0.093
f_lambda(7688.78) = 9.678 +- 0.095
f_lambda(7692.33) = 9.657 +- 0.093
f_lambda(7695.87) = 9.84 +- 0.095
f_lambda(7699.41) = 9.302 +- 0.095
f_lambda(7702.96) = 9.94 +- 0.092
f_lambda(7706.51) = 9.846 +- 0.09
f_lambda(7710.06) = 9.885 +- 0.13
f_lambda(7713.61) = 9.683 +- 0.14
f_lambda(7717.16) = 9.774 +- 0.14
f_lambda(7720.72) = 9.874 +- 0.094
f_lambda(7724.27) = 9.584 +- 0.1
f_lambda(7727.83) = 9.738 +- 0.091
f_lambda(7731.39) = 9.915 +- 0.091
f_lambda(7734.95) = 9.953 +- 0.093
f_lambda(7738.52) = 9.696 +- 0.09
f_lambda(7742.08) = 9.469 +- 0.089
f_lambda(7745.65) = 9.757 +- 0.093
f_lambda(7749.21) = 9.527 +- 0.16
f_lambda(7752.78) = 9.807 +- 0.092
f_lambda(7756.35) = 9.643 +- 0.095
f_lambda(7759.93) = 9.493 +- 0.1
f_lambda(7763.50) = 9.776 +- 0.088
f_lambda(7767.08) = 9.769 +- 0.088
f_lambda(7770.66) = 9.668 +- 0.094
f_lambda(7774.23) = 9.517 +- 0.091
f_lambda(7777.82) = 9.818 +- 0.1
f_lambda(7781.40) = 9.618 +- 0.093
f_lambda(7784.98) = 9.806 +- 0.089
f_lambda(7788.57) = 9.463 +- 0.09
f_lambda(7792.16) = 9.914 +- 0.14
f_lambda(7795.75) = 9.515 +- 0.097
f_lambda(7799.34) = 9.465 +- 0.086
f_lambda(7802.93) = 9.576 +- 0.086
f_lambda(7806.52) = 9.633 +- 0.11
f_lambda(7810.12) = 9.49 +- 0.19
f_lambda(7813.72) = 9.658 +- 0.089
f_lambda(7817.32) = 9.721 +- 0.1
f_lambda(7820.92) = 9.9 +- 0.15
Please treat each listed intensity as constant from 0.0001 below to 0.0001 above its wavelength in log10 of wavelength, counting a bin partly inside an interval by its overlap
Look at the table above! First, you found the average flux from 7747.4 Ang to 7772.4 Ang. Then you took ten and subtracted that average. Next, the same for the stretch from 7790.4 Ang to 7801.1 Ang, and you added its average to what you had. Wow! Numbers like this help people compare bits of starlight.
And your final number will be 9.96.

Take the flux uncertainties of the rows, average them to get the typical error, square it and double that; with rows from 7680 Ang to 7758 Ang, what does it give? 0.0209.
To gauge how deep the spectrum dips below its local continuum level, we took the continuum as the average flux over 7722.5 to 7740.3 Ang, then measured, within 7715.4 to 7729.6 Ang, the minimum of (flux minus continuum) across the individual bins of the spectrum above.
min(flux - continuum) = -0.19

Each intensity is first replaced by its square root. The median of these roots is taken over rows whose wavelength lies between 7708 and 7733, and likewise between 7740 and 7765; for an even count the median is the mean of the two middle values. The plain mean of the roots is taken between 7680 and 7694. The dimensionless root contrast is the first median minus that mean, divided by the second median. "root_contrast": 0.001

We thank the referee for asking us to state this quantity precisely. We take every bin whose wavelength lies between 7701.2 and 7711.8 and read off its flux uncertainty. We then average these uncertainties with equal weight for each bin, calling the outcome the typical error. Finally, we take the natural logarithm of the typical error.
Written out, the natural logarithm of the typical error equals -2.26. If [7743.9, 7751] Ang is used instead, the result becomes -2.07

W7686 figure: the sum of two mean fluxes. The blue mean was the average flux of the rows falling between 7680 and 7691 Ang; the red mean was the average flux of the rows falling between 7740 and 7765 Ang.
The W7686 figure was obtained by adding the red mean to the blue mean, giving 19.4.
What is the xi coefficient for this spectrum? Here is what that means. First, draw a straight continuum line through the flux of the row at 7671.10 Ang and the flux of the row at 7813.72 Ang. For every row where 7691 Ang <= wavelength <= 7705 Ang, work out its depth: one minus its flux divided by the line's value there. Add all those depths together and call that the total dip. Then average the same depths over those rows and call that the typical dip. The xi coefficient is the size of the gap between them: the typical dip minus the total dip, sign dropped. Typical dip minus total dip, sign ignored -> 0.06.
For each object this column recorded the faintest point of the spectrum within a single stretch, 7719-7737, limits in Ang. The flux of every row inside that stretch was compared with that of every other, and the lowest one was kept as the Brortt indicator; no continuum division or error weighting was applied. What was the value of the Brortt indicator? 9.584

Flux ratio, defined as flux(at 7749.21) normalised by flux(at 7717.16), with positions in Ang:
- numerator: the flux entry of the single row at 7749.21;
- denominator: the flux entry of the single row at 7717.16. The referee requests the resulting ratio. 0.97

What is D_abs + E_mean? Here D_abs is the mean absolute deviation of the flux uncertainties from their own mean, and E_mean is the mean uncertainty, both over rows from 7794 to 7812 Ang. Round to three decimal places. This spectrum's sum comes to 0.144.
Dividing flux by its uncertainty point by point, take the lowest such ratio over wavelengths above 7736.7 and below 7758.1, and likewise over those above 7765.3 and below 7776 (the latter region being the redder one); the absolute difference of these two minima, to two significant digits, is 43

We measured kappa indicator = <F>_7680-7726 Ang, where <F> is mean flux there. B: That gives 9.75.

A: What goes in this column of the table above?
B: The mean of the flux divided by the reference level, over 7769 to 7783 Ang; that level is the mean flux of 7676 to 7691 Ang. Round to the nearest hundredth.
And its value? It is 0.98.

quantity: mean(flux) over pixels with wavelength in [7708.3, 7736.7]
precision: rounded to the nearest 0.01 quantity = 9.80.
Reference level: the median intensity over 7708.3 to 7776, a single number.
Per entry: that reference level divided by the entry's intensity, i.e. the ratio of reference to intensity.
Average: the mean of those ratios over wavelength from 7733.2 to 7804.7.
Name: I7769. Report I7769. 1.01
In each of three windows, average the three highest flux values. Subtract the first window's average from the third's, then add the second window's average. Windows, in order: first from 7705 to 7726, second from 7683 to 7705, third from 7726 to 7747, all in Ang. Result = 9.89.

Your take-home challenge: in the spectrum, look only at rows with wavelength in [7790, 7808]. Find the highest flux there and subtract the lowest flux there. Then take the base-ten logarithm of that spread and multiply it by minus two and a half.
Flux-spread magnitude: 0.9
